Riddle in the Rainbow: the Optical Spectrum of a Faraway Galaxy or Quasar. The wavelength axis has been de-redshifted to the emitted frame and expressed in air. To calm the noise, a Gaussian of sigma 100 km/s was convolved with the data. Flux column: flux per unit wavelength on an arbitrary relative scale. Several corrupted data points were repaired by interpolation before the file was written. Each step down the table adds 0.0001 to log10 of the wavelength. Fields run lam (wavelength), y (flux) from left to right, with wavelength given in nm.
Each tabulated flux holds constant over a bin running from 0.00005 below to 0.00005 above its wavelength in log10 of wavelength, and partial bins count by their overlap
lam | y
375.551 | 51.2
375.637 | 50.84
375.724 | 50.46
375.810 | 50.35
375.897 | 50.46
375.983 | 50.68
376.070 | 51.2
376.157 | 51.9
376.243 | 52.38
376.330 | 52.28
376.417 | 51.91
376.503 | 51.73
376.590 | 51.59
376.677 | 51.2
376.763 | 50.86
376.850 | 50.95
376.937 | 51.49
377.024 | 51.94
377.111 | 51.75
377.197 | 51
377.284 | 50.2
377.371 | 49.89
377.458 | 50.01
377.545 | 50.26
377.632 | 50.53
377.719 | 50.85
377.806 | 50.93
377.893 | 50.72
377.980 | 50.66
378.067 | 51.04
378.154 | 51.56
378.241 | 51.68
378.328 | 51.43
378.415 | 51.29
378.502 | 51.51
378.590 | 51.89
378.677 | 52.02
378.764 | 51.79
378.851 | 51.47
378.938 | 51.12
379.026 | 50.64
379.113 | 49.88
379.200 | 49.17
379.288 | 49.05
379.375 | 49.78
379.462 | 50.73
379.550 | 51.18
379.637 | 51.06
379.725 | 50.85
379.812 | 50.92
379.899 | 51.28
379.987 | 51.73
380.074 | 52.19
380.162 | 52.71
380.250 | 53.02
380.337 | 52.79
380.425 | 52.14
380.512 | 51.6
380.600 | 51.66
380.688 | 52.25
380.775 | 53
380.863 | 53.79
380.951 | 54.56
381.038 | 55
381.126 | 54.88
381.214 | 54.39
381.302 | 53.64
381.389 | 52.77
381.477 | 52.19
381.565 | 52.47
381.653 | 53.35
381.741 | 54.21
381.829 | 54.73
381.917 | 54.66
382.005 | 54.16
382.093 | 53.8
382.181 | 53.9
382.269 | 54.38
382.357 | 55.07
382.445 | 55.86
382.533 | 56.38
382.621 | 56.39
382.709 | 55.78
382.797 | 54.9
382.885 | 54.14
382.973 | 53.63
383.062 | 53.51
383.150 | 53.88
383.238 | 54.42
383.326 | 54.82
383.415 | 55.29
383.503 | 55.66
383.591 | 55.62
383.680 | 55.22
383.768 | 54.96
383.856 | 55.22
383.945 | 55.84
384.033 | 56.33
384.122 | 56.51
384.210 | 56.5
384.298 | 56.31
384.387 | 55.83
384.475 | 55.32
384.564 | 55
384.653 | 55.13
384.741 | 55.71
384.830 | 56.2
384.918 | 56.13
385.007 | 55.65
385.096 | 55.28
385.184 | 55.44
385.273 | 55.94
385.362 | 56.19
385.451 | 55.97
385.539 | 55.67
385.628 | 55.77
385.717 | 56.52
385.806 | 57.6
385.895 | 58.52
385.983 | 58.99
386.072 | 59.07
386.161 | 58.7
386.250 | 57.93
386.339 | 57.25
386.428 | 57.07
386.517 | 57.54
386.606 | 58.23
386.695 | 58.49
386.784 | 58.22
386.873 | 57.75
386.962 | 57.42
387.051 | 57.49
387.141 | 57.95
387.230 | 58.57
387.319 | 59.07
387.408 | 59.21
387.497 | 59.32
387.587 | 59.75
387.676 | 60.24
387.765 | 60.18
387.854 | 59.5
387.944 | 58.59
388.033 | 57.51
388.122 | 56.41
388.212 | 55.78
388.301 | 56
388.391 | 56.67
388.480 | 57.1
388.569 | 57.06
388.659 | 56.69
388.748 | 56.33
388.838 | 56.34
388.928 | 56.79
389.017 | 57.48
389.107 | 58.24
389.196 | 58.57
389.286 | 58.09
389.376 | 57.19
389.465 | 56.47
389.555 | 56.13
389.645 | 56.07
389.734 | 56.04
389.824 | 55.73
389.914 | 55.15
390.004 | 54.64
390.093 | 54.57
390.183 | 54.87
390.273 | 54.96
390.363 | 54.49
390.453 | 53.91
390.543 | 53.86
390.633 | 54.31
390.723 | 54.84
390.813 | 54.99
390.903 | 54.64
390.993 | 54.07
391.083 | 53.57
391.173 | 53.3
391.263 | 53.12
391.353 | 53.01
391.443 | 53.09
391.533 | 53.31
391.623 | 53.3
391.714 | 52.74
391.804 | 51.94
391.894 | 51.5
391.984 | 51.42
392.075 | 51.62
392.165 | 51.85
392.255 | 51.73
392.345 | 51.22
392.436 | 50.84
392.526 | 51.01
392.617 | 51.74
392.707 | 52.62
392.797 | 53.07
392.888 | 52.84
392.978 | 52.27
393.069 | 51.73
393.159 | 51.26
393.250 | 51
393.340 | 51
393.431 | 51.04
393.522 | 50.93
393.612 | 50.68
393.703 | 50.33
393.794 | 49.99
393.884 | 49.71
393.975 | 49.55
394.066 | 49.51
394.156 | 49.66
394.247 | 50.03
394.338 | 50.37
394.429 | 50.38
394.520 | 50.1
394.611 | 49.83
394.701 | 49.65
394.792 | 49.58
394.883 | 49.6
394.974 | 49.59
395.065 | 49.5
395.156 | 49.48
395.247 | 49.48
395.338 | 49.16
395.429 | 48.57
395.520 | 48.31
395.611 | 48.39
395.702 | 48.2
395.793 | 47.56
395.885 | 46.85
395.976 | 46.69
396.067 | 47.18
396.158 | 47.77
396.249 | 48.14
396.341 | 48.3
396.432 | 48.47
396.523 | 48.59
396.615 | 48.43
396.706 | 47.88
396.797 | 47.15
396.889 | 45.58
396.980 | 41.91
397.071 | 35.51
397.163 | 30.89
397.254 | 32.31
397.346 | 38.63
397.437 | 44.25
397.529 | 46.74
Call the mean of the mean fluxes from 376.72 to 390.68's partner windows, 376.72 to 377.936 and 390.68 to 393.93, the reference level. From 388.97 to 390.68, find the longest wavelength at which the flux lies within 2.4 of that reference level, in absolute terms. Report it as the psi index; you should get 390.543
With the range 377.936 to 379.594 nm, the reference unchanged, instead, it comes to 379.550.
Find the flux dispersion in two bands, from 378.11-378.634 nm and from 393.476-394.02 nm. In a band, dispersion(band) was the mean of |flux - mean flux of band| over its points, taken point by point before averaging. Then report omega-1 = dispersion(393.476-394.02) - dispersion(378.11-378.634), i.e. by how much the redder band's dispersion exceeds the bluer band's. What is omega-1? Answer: 0.30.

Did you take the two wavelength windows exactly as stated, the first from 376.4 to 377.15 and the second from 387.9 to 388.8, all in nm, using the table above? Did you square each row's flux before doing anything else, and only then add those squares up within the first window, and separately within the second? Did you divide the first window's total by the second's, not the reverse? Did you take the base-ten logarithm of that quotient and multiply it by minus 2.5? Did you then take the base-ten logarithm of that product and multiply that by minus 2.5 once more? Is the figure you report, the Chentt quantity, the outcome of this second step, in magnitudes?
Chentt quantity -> 1.2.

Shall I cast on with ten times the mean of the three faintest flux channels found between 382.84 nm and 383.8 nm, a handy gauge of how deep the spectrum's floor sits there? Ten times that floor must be 537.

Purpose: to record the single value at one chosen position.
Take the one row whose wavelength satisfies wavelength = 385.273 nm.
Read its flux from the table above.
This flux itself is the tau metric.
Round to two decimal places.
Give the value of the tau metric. 55.94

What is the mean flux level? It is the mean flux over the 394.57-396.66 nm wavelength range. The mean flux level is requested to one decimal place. 48.6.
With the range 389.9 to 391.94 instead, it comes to 53.8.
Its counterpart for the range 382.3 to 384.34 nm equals 55.3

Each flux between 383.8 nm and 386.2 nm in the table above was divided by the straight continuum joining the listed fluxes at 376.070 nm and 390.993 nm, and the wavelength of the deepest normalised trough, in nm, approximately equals 384.564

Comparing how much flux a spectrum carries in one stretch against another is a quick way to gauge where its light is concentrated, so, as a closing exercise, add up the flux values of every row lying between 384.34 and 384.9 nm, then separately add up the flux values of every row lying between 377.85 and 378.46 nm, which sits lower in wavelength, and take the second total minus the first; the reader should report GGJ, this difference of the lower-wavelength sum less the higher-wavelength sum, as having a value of 25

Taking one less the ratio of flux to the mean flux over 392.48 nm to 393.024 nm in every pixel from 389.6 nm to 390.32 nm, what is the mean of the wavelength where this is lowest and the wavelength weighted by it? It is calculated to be 389.79 nm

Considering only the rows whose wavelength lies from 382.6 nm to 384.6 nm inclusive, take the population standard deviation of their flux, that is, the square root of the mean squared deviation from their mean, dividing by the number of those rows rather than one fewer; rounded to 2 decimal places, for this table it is 0.88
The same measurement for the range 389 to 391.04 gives 1.41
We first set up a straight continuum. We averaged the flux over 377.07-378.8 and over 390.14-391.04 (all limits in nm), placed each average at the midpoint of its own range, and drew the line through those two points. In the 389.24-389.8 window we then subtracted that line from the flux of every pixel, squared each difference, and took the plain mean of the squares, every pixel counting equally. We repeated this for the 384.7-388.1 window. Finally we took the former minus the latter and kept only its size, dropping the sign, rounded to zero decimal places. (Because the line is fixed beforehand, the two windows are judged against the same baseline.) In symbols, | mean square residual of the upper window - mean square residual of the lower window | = 13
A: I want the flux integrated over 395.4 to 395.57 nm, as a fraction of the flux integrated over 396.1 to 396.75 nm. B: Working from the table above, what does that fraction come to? 0.3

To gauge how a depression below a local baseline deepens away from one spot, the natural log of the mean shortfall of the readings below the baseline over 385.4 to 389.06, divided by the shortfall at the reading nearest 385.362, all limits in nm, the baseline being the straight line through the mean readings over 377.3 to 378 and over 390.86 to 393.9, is 0.2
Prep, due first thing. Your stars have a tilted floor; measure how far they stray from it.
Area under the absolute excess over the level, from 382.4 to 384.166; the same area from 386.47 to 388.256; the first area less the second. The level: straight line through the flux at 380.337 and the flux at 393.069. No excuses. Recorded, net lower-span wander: -6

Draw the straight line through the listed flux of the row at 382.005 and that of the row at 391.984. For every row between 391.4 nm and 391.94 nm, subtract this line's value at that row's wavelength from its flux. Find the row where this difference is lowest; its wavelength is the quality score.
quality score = 391.894 nm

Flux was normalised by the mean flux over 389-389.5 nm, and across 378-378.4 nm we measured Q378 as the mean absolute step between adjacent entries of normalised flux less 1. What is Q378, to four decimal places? 0.0051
